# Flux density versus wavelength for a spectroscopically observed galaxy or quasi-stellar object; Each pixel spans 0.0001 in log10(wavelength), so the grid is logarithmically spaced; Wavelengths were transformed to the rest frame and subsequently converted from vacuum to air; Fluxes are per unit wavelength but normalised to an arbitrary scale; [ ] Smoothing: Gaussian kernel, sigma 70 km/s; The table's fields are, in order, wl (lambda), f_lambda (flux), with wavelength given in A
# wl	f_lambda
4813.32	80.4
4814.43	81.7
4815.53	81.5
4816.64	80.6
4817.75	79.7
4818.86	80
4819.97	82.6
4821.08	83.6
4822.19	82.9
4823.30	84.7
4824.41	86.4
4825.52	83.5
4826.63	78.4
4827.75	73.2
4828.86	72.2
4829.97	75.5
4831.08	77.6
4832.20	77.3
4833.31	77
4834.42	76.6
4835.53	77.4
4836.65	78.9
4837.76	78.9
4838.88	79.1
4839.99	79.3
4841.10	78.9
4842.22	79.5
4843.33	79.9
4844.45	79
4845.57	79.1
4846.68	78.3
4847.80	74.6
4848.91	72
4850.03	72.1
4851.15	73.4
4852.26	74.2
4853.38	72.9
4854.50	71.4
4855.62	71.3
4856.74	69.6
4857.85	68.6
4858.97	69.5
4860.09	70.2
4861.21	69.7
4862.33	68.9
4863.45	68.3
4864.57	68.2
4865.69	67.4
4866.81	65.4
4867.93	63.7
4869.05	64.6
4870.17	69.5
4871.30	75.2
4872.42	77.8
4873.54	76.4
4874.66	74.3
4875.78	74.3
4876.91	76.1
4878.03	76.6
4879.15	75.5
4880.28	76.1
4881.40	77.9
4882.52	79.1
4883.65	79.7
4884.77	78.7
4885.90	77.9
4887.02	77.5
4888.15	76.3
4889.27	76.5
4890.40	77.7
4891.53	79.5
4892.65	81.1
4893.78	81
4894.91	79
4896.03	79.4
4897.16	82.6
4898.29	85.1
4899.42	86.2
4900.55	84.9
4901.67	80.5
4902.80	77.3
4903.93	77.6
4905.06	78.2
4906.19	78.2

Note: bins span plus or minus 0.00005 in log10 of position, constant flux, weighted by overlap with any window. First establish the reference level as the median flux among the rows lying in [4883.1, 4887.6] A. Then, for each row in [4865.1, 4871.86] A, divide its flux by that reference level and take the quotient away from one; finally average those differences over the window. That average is 0.14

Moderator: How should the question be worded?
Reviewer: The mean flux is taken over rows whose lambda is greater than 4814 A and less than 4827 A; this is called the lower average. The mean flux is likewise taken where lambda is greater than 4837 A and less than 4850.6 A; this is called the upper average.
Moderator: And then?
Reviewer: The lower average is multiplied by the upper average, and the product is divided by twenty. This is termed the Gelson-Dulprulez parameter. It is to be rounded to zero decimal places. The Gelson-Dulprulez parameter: 319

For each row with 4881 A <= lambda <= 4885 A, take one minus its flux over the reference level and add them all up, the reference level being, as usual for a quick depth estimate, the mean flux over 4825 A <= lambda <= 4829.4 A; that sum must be -0.11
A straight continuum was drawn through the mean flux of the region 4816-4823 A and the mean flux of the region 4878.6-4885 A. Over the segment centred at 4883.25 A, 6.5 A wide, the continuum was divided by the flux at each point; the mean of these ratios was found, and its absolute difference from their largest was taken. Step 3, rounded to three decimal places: 0.030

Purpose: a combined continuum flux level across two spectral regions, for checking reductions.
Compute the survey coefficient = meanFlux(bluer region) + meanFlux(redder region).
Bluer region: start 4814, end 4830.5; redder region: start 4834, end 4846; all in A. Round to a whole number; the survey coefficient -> 159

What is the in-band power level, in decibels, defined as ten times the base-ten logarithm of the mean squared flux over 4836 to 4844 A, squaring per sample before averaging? 38.0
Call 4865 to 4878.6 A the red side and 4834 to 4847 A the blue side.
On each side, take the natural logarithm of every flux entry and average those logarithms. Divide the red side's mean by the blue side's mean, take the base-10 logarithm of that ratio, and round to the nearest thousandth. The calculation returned -0.010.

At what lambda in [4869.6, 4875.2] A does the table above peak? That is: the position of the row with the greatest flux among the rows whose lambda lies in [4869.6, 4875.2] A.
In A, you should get 4872.42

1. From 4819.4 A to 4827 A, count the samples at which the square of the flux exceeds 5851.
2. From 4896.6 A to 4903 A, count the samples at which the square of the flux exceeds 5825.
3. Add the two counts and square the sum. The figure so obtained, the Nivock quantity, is 169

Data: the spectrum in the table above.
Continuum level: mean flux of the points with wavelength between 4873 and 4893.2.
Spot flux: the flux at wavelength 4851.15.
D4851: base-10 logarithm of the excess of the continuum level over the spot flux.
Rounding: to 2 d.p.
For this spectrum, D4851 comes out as 0.59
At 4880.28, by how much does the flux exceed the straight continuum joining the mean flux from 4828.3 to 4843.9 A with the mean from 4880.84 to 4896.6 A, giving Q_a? -2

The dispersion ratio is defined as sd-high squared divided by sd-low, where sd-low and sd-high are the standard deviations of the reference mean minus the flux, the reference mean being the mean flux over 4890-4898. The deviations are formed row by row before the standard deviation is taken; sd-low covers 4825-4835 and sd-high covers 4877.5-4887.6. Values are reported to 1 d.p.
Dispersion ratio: 0.6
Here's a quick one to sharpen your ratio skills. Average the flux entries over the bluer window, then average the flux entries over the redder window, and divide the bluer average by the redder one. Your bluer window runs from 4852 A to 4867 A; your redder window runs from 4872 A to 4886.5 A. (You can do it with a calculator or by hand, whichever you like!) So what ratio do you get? 0.91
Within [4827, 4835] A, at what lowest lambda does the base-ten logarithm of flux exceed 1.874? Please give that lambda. 4829.97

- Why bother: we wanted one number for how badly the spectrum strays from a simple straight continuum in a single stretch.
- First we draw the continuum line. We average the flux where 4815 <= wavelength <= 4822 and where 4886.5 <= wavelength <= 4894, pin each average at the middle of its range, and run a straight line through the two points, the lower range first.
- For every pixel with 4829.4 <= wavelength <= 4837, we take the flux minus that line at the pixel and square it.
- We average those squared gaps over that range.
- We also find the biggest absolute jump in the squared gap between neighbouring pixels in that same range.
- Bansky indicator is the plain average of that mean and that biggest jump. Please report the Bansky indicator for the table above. 16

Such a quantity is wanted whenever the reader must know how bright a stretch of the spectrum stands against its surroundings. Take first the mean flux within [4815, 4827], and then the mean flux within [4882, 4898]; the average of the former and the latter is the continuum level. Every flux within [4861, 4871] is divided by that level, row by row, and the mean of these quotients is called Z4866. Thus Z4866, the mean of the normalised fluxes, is 0.835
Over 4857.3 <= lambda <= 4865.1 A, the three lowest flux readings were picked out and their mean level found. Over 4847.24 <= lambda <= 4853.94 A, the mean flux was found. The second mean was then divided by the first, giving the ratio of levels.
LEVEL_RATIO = 1.07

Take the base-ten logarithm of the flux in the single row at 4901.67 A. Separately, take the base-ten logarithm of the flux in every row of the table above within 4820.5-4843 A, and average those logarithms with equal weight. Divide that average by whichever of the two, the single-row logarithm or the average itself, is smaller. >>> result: 1.00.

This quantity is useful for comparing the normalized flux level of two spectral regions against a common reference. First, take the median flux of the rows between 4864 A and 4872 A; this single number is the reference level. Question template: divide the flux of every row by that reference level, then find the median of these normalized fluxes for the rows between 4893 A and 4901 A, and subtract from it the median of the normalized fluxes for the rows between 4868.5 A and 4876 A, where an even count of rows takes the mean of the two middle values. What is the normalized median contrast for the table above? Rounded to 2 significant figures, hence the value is 0.12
